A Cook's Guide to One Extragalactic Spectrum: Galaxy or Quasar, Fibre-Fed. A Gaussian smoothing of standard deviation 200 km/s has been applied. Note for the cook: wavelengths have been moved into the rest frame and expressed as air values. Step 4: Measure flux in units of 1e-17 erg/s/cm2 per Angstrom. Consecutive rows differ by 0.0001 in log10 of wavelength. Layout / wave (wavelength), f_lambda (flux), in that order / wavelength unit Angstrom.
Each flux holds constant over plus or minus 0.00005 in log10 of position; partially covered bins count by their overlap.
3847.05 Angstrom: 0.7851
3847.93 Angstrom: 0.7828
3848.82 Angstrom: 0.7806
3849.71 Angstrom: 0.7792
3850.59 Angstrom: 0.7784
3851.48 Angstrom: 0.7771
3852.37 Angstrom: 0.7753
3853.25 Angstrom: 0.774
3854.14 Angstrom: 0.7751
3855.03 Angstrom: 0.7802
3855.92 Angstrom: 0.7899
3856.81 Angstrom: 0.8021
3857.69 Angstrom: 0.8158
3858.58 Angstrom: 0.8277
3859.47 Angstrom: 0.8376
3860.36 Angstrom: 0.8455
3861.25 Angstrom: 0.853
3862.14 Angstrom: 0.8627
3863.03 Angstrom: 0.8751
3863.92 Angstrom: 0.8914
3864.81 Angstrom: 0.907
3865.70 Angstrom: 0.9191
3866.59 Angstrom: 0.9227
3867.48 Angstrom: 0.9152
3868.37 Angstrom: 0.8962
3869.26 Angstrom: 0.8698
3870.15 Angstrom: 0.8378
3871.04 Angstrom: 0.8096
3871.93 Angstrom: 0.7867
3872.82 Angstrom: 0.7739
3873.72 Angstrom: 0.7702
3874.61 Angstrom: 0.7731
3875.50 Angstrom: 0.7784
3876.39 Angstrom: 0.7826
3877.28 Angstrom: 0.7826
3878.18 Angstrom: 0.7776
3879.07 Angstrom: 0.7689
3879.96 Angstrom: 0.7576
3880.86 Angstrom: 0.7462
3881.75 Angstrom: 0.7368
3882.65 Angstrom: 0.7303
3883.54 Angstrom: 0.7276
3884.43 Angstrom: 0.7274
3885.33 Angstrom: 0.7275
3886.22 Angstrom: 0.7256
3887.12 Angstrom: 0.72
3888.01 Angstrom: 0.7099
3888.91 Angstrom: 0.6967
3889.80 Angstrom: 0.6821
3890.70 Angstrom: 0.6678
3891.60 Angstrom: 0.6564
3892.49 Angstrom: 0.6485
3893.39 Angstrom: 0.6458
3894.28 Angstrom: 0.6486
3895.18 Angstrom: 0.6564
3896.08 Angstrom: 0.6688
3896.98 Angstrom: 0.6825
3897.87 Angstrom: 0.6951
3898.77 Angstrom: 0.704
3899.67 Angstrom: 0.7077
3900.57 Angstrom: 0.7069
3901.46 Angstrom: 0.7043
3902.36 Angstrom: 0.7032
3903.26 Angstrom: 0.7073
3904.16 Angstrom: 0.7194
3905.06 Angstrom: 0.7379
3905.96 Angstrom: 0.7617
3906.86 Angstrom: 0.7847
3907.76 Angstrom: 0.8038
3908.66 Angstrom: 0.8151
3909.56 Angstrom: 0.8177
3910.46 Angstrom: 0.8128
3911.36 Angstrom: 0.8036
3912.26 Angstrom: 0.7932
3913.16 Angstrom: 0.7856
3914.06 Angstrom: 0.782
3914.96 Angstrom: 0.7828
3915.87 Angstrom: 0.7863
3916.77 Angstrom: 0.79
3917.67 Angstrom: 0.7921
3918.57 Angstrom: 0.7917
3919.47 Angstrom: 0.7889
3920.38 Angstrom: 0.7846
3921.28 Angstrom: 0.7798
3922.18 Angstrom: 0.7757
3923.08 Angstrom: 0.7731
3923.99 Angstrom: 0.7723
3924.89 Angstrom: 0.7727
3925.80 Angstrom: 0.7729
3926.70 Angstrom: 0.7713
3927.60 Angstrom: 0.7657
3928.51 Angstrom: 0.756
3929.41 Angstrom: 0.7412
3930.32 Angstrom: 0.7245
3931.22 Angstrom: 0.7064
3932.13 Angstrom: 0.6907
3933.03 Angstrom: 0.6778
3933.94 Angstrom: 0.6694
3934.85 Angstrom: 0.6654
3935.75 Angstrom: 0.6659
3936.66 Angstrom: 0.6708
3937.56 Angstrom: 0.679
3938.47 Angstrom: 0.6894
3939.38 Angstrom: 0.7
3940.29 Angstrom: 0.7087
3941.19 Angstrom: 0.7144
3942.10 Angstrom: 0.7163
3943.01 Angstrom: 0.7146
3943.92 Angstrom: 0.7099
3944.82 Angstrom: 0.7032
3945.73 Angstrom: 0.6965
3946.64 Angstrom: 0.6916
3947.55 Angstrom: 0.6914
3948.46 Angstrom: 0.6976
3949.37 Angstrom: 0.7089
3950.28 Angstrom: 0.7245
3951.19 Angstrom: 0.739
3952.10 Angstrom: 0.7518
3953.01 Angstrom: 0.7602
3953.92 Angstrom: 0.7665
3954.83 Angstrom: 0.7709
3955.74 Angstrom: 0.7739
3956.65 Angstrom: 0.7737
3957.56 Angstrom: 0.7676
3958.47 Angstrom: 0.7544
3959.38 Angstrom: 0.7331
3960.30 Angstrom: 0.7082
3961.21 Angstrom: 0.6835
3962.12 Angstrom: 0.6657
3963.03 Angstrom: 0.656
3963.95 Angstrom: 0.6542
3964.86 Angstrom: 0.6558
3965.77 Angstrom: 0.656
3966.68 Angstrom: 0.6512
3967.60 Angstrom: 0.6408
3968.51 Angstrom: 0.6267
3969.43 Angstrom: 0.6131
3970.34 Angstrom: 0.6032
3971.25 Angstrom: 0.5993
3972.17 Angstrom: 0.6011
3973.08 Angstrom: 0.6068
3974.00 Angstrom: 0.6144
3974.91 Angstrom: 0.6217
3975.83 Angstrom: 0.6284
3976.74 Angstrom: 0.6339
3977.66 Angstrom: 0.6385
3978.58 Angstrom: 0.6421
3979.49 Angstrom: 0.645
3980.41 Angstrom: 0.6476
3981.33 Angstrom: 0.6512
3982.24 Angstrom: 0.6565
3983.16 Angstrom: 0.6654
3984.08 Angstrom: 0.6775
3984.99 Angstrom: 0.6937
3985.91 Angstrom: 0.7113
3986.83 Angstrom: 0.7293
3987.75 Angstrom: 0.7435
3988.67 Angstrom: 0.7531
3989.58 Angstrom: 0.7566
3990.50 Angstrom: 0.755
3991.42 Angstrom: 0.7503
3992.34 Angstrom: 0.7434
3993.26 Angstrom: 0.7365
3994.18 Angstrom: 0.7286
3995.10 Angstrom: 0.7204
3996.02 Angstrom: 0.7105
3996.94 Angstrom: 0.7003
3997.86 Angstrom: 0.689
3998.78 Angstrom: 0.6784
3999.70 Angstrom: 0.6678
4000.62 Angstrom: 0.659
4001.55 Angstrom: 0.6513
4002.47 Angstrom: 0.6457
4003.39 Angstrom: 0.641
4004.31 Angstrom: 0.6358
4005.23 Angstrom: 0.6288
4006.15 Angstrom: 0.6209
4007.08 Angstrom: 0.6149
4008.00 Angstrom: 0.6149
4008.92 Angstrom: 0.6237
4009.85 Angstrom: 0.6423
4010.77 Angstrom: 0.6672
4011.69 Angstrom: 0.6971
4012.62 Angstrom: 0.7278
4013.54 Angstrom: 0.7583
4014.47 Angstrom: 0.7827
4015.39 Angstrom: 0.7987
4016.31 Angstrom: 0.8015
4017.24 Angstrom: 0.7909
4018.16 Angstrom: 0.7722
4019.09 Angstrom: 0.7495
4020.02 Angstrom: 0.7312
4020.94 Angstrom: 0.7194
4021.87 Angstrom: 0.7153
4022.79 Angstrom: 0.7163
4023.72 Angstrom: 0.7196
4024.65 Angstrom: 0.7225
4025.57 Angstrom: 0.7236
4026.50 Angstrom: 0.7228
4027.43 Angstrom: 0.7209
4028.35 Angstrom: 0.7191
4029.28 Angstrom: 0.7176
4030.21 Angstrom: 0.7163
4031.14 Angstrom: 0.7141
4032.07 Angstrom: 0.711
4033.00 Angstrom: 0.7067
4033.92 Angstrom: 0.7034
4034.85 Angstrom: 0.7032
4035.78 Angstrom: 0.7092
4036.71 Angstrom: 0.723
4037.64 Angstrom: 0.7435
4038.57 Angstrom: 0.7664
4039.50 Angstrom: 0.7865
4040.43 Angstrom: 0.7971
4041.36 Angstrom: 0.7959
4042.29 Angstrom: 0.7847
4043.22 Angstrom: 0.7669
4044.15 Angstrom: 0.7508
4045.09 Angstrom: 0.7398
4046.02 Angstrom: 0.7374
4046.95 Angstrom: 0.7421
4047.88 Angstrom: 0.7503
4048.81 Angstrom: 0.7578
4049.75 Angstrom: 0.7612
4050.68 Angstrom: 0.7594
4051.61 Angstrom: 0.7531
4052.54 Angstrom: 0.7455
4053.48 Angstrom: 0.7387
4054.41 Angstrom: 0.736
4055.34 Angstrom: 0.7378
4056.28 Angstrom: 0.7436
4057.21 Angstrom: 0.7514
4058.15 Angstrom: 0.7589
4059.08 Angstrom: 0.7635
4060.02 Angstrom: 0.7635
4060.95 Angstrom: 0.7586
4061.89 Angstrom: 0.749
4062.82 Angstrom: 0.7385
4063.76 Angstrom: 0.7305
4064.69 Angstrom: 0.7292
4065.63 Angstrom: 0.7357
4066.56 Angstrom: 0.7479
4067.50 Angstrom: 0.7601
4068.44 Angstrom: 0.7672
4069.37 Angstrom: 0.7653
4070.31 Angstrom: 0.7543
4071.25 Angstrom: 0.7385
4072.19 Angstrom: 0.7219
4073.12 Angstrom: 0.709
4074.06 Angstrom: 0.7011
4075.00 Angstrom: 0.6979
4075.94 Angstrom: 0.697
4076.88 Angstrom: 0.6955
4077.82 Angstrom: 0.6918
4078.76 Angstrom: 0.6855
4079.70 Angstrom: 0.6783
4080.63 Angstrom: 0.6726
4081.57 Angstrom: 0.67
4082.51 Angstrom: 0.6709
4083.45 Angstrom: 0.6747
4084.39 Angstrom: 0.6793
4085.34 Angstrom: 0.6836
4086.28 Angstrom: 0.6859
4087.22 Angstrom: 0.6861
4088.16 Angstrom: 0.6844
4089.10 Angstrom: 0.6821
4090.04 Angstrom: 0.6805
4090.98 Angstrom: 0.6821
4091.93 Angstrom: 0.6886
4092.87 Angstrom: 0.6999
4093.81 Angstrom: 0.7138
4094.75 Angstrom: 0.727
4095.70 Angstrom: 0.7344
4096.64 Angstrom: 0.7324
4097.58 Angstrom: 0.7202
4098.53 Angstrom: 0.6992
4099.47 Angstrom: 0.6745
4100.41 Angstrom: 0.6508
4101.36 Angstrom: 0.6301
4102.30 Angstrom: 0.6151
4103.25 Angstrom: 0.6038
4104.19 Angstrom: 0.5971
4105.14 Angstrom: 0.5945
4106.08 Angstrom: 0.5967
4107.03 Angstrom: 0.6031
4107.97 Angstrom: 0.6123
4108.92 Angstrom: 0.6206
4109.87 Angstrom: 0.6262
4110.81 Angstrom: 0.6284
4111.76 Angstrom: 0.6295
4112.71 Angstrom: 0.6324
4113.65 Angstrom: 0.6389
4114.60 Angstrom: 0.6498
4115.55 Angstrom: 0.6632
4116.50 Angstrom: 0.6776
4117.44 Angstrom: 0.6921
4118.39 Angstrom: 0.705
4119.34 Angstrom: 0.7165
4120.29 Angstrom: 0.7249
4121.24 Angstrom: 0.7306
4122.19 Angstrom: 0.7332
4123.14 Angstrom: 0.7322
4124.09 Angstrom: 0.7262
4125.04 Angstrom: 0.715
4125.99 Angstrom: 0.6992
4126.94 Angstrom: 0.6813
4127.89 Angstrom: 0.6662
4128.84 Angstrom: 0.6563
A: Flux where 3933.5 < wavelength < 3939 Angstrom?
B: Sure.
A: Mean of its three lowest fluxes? 0.67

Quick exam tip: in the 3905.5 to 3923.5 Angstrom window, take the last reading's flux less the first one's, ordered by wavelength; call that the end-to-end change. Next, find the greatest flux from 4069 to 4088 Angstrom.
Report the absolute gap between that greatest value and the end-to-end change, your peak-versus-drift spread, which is 0.75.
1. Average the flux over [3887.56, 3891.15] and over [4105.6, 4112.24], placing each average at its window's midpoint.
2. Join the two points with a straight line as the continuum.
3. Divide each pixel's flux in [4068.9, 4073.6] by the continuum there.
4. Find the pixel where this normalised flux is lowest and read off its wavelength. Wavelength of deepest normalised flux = 4073.12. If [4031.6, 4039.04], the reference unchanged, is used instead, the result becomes 4033.92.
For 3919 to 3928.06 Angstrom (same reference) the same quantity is 3927.60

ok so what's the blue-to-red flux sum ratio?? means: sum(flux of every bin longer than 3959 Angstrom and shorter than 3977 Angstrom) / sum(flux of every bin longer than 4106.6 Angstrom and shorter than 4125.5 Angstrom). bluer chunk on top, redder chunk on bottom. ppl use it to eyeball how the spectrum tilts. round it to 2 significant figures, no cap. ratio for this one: 0.96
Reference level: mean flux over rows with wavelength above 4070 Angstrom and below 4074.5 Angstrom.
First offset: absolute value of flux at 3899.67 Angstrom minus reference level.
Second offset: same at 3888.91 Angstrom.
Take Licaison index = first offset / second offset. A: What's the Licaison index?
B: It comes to 1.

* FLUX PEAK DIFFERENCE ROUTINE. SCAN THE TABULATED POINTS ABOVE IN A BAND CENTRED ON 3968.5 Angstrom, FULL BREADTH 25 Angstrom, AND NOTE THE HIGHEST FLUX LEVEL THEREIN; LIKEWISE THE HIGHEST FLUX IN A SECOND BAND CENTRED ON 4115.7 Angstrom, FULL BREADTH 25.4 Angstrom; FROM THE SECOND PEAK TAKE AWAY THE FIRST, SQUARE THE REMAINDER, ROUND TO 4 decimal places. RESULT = 0.0016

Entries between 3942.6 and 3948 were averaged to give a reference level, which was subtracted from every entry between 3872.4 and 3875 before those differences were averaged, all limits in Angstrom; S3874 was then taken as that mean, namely 0.071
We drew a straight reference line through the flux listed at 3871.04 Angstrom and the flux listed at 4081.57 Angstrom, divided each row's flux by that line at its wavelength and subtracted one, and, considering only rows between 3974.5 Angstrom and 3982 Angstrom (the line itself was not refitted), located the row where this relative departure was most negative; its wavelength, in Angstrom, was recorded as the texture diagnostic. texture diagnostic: 3974.91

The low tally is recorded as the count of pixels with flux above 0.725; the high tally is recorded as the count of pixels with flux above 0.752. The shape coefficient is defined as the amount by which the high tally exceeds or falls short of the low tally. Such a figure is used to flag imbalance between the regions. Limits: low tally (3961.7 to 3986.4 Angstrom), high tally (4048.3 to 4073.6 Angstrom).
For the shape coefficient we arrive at 12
